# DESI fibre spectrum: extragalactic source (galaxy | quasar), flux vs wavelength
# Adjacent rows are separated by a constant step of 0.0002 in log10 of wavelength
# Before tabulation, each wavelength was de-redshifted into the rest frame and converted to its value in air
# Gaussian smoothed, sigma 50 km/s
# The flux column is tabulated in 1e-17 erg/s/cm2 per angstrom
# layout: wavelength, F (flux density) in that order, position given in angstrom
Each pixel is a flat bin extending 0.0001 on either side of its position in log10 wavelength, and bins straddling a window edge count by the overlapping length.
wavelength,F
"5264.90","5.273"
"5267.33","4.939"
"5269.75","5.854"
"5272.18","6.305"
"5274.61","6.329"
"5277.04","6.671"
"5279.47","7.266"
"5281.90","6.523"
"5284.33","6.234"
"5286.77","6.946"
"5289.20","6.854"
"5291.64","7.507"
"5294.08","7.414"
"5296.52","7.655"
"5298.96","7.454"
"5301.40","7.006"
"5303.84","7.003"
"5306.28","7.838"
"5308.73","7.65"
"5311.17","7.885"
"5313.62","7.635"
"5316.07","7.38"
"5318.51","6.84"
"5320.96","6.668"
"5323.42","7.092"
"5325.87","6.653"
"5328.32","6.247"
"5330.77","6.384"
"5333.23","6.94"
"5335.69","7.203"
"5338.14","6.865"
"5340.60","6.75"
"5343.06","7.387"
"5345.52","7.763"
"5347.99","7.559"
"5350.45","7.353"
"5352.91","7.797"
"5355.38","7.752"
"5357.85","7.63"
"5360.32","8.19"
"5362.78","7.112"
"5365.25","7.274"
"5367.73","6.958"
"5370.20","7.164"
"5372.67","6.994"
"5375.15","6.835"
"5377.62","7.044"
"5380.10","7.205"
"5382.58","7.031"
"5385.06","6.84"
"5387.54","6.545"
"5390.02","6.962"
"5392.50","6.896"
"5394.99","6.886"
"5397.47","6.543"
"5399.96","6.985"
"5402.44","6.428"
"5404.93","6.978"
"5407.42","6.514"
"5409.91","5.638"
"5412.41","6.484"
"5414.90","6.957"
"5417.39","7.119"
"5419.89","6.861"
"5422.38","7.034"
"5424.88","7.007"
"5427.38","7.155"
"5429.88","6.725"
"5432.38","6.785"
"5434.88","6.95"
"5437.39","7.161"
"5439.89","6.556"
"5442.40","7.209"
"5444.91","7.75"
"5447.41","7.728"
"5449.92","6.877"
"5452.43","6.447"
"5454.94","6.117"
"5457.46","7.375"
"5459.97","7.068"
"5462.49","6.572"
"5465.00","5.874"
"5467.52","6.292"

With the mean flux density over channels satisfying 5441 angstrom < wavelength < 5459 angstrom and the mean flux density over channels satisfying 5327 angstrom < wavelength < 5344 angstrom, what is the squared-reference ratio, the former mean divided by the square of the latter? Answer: 0.152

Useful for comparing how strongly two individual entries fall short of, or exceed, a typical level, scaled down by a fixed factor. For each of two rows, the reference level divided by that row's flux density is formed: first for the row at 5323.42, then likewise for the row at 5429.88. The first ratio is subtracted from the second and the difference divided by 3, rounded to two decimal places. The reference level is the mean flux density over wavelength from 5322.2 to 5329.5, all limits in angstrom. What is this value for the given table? 0.02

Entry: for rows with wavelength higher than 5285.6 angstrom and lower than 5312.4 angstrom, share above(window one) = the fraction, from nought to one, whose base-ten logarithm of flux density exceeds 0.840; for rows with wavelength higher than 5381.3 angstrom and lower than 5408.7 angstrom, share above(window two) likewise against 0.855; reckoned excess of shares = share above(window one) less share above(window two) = 0.9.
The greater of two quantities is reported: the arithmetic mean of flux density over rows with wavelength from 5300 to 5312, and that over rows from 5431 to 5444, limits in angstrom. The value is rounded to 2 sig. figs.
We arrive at 7.5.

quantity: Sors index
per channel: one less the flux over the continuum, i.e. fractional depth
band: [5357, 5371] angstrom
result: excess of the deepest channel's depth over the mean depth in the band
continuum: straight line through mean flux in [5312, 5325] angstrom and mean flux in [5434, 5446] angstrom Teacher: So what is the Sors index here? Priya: 0.060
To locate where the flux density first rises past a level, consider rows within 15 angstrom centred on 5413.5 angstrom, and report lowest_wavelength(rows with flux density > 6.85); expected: 5414.90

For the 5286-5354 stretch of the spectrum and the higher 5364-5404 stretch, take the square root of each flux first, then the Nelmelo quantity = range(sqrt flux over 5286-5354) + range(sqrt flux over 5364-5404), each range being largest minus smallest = 0.47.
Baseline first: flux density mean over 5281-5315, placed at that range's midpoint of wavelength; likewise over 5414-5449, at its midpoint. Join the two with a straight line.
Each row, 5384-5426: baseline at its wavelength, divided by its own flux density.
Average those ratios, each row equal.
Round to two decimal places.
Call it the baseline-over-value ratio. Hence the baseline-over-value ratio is 1.06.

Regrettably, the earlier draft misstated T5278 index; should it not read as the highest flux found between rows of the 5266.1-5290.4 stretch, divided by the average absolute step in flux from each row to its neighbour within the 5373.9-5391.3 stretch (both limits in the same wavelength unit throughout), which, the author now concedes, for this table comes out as 30.1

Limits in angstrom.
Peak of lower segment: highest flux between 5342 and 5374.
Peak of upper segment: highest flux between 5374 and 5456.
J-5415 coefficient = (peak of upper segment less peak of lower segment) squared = 0.2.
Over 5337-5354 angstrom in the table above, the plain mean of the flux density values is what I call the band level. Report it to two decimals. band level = 7.35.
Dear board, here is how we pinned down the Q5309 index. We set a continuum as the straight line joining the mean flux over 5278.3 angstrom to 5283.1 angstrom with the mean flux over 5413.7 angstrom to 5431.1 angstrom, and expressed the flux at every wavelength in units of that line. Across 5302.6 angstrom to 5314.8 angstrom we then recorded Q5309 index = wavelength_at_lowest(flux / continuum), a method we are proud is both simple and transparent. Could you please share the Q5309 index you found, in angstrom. 5303.84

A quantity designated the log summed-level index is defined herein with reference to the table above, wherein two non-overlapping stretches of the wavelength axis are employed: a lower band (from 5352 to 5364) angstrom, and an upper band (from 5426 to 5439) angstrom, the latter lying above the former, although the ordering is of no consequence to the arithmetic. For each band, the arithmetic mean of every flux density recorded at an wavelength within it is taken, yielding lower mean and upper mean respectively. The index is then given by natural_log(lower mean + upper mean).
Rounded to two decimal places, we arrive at 2.68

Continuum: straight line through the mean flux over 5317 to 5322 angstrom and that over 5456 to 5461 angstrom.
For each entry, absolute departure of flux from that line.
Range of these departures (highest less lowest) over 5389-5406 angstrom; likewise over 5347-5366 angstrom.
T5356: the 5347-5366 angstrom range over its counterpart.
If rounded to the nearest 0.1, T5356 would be 1.9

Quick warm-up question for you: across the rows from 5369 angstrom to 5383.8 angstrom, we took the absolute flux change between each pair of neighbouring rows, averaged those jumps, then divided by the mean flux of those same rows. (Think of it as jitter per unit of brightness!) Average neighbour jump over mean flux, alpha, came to 0.025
